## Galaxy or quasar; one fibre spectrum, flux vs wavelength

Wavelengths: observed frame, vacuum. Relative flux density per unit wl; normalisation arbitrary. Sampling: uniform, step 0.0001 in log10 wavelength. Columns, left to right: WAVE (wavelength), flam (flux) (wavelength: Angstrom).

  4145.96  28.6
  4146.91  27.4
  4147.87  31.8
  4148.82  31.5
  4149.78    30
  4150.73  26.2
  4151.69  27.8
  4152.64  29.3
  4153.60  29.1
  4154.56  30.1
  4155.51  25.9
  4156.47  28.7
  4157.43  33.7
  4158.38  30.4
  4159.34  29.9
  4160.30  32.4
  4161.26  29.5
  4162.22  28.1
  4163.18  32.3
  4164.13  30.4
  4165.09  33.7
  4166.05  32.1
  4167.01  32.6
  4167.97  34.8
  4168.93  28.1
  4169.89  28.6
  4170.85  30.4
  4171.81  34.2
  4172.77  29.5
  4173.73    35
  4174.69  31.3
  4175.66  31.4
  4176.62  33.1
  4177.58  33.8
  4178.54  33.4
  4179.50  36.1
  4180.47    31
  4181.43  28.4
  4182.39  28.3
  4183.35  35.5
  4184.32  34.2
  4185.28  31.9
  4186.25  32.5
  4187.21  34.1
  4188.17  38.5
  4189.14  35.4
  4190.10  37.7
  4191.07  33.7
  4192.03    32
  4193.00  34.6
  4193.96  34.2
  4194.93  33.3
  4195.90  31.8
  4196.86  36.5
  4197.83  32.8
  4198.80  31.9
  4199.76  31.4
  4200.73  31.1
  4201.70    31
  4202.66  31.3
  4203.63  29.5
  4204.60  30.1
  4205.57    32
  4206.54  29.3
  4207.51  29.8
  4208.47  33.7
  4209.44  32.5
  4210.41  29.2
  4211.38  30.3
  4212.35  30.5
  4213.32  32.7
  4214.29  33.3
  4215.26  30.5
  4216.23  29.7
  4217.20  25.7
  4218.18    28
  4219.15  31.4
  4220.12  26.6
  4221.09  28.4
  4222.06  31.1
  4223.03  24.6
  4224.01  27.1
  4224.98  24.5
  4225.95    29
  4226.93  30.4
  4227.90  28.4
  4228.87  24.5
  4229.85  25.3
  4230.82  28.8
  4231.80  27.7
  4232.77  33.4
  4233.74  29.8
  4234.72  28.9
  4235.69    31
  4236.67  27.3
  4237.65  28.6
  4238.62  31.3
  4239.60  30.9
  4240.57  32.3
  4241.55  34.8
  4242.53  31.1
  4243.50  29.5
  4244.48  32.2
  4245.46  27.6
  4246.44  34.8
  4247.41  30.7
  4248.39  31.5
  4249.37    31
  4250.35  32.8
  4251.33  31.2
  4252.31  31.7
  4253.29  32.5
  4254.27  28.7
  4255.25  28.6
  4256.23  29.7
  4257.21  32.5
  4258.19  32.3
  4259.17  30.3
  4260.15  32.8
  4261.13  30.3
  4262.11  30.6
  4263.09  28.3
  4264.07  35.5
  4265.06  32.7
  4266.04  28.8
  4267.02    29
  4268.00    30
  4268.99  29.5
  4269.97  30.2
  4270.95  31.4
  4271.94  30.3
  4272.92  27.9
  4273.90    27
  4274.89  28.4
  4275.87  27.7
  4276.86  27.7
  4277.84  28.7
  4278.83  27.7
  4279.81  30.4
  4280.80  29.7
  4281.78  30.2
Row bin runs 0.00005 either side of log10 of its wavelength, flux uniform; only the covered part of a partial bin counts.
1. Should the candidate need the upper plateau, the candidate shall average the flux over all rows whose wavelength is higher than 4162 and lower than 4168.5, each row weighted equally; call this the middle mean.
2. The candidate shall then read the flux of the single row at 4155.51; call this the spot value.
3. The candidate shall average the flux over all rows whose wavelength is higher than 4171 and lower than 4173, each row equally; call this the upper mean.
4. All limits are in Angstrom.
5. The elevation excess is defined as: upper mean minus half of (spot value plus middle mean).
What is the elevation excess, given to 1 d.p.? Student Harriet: 2.9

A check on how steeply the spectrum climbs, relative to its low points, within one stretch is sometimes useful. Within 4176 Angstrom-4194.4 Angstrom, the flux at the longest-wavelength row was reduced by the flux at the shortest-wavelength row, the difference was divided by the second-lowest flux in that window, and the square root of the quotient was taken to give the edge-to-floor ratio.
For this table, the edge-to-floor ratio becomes 0.197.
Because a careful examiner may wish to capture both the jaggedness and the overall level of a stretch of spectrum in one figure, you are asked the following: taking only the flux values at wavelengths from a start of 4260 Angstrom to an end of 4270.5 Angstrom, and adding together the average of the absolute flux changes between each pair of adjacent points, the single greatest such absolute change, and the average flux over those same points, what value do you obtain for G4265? 40.0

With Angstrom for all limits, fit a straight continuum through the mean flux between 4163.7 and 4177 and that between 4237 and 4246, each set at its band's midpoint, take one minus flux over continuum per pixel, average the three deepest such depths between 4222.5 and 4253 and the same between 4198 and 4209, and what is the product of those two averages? 0.012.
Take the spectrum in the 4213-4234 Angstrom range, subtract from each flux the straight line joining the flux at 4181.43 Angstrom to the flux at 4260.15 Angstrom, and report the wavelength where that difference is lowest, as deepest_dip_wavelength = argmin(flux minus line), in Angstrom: 4228.87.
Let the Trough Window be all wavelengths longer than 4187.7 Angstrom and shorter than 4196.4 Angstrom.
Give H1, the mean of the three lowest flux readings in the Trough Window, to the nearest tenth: 32.4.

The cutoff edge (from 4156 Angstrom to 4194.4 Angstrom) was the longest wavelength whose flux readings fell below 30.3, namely 4182.39 Angstrom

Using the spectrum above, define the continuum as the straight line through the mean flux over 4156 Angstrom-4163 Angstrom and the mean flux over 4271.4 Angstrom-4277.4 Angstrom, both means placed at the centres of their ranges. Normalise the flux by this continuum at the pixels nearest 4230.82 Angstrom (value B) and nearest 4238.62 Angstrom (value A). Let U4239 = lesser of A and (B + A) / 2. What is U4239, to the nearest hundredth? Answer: 1.04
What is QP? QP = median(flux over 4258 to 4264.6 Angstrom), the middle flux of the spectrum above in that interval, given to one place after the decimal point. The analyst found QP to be 30.6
